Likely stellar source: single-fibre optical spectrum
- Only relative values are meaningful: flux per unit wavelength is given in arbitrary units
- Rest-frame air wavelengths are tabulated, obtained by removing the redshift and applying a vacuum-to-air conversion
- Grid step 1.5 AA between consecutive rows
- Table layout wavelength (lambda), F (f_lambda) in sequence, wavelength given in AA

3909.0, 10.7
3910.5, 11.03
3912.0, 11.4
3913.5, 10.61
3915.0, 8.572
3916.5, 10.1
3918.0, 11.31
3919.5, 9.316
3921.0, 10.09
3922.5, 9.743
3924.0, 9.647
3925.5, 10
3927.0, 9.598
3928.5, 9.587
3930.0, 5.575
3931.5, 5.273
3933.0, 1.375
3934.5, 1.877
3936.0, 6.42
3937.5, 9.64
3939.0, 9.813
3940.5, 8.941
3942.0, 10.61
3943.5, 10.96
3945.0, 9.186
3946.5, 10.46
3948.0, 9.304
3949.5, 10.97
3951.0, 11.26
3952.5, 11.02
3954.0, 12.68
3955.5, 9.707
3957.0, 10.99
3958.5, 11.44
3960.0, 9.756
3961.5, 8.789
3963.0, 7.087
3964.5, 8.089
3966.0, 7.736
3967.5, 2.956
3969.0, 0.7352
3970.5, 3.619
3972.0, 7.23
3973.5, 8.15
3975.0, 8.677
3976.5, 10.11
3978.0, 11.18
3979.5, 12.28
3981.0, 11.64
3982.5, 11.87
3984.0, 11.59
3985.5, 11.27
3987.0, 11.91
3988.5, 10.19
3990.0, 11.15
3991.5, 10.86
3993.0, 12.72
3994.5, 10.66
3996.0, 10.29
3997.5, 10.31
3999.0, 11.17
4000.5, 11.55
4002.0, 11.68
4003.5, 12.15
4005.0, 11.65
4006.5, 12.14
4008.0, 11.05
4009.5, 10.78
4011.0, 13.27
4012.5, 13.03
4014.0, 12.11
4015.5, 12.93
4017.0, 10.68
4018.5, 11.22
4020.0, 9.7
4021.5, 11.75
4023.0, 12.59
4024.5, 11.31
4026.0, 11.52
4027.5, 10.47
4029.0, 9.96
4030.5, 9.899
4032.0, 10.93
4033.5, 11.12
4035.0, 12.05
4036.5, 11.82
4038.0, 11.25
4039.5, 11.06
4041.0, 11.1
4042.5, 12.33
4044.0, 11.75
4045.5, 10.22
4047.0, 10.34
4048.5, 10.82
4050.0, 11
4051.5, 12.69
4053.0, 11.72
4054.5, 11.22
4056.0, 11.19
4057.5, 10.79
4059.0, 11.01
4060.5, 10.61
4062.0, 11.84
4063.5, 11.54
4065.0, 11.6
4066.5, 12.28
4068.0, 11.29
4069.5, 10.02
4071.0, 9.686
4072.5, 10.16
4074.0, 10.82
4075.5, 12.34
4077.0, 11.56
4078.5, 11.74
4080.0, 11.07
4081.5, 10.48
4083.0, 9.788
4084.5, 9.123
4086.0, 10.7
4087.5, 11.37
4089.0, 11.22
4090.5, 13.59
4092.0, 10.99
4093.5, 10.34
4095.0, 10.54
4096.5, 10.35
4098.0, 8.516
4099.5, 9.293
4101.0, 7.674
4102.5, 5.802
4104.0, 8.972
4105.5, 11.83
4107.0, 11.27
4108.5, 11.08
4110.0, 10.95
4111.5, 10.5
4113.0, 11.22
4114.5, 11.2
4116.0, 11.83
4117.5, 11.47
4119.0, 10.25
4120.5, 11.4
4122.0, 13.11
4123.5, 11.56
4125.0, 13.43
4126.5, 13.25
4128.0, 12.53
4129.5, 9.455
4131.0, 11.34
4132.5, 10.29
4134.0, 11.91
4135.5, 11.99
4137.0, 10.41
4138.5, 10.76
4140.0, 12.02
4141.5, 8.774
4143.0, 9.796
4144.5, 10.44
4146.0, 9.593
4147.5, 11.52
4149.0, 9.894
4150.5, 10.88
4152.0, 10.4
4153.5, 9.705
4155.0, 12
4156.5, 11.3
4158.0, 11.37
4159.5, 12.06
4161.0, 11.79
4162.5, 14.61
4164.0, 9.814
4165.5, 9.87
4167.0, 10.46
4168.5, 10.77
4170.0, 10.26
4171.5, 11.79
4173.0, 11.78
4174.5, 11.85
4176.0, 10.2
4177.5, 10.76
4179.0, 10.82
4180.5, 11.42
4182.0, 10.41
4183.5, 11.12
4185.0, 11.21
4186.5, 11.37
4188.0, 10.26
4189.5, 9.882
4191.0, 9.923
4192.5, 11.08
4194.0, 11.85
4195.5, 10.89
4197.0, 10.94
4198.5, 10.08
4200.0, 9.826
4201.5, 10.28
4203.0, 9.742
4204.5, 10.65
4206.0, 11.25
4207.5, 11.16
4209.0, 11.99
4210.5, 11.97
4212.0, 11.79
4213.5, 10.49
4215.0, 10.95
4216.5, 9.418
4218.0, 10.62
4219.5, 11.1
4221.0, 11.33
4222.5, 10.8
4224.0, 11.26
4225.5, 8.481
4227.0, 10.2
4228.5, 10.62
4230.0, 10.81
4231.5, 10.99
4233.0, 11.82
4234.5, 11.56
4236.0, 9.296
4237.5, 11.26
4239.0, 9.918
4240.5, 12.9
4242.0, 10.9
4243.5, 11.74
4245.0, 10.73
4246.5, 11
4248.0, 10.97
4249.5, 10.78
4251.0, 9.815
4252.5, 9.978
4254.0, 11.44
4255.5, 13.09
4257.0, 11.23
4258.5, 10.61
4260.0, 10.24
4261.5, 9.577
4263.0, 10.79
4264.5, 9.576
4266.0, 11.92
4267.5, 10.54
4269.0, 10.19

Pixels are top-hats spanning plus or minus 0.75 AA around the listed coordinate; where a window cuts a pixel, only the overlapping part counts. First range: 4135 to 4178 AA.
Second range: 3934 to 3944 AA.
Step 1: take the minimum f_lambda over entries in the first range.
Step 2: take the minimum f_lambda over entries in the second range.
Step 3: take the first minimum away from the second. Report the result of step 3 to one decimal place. -6.9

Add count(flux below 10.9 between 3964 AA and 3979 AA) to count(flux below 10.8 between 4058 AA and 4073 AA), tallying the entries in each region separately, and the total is 13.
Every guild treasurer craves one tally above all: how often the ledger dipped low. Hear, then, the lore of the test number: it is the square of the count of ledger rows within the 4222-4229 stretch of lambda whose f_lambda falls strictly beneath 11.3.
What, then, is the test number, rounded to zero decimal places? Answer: 25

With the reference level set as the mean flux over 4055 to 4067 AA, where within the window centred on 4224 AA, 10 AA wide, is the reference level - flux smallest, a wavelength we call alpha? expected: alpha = 4221.0 AA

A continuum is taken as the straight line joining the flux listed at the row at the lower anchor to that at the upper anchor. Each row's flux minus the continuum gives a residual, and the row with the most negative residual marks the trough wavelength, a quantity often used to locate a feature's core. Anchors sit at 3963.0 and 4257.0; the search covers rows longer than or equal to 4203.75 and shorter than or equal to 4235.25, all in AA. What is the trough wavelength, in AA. 4225.5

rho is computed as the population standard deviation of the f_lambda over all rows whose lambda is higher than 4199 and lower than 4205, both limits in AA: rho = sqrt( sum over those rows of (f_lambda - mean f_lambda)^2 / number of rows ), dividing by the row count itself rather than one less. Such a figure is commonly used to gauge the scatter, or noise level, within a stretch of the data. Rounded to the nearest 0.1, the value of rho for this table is 0.4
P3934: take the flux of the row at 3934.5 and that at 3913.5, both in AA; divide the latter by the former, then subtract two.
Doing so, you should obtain 3.65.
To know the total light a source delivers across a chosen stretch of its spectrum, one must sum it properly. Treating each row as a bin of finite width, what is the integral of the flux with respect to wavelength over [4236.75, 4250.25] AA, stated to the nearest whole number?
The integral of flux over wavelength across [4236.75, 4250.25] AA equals 150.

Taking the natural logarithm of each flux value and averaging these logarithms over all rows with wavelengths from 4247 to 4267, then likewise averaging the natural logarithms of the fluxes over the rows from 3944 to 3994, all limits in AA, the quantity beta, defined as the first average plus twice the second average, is 6.72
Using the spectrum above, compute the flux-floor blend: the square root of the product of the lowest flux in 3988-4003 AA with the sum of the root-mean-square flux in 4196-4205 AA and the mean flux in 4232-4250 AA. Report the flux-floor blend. 14.7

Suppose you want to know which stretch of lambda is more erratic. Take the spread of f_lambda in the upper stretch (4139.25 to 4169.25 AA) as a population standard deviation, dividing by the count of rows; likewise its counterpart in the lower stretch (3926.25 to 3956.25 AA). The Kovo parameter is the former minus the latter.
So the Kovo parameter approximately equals -1.7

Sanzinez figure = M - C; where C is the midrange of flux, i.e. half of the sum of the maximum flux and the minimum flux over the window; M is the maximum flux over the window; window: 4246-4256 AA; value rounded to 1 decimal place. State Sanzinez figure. 1.6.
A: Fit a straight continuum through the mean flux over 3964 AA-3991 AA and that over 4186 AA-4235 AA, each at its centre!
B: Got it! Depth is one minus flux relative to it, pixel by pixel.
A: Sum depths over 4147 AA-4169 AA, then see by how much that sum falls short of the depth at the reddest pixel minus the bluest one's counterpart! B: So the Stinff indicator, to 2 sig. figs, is 1.2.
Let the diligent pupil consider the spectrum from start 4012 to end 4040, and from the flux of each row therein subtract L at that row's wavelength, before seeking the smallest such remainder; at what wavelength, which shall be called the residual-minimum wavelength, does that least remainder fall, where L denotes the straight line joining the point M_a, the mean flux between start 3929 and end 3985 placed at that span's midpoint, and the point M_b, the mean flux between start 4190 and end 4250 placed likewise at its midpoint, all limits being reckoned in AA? 4020.0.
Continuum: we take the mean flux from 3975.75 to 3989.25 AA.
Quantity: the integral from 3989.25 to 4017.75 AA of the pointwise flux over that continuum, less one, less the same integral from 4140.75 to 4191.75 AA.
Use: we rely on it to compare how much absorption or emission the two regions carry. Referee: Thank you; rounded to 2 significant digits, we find 2.9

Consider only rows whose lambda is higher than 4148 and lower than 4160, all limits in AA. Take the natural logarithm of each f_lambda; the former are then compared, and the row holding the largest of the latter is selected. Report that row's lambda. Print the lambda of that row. 4159.5 AA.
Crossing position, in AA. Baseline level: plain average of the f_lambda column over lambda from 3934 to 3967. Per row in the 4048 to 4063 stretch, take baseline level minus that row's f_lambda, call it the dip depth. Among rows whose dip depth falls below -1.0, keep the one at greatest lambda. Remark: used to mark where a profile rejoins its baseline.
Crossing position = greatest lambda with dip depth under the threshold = 4062.0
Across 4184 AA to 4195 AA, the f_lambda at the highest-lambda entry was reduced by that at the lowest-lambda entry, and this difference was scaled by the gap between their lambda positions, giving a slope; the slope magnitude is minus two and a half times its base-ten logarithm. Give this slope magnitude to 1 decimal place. 2.9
